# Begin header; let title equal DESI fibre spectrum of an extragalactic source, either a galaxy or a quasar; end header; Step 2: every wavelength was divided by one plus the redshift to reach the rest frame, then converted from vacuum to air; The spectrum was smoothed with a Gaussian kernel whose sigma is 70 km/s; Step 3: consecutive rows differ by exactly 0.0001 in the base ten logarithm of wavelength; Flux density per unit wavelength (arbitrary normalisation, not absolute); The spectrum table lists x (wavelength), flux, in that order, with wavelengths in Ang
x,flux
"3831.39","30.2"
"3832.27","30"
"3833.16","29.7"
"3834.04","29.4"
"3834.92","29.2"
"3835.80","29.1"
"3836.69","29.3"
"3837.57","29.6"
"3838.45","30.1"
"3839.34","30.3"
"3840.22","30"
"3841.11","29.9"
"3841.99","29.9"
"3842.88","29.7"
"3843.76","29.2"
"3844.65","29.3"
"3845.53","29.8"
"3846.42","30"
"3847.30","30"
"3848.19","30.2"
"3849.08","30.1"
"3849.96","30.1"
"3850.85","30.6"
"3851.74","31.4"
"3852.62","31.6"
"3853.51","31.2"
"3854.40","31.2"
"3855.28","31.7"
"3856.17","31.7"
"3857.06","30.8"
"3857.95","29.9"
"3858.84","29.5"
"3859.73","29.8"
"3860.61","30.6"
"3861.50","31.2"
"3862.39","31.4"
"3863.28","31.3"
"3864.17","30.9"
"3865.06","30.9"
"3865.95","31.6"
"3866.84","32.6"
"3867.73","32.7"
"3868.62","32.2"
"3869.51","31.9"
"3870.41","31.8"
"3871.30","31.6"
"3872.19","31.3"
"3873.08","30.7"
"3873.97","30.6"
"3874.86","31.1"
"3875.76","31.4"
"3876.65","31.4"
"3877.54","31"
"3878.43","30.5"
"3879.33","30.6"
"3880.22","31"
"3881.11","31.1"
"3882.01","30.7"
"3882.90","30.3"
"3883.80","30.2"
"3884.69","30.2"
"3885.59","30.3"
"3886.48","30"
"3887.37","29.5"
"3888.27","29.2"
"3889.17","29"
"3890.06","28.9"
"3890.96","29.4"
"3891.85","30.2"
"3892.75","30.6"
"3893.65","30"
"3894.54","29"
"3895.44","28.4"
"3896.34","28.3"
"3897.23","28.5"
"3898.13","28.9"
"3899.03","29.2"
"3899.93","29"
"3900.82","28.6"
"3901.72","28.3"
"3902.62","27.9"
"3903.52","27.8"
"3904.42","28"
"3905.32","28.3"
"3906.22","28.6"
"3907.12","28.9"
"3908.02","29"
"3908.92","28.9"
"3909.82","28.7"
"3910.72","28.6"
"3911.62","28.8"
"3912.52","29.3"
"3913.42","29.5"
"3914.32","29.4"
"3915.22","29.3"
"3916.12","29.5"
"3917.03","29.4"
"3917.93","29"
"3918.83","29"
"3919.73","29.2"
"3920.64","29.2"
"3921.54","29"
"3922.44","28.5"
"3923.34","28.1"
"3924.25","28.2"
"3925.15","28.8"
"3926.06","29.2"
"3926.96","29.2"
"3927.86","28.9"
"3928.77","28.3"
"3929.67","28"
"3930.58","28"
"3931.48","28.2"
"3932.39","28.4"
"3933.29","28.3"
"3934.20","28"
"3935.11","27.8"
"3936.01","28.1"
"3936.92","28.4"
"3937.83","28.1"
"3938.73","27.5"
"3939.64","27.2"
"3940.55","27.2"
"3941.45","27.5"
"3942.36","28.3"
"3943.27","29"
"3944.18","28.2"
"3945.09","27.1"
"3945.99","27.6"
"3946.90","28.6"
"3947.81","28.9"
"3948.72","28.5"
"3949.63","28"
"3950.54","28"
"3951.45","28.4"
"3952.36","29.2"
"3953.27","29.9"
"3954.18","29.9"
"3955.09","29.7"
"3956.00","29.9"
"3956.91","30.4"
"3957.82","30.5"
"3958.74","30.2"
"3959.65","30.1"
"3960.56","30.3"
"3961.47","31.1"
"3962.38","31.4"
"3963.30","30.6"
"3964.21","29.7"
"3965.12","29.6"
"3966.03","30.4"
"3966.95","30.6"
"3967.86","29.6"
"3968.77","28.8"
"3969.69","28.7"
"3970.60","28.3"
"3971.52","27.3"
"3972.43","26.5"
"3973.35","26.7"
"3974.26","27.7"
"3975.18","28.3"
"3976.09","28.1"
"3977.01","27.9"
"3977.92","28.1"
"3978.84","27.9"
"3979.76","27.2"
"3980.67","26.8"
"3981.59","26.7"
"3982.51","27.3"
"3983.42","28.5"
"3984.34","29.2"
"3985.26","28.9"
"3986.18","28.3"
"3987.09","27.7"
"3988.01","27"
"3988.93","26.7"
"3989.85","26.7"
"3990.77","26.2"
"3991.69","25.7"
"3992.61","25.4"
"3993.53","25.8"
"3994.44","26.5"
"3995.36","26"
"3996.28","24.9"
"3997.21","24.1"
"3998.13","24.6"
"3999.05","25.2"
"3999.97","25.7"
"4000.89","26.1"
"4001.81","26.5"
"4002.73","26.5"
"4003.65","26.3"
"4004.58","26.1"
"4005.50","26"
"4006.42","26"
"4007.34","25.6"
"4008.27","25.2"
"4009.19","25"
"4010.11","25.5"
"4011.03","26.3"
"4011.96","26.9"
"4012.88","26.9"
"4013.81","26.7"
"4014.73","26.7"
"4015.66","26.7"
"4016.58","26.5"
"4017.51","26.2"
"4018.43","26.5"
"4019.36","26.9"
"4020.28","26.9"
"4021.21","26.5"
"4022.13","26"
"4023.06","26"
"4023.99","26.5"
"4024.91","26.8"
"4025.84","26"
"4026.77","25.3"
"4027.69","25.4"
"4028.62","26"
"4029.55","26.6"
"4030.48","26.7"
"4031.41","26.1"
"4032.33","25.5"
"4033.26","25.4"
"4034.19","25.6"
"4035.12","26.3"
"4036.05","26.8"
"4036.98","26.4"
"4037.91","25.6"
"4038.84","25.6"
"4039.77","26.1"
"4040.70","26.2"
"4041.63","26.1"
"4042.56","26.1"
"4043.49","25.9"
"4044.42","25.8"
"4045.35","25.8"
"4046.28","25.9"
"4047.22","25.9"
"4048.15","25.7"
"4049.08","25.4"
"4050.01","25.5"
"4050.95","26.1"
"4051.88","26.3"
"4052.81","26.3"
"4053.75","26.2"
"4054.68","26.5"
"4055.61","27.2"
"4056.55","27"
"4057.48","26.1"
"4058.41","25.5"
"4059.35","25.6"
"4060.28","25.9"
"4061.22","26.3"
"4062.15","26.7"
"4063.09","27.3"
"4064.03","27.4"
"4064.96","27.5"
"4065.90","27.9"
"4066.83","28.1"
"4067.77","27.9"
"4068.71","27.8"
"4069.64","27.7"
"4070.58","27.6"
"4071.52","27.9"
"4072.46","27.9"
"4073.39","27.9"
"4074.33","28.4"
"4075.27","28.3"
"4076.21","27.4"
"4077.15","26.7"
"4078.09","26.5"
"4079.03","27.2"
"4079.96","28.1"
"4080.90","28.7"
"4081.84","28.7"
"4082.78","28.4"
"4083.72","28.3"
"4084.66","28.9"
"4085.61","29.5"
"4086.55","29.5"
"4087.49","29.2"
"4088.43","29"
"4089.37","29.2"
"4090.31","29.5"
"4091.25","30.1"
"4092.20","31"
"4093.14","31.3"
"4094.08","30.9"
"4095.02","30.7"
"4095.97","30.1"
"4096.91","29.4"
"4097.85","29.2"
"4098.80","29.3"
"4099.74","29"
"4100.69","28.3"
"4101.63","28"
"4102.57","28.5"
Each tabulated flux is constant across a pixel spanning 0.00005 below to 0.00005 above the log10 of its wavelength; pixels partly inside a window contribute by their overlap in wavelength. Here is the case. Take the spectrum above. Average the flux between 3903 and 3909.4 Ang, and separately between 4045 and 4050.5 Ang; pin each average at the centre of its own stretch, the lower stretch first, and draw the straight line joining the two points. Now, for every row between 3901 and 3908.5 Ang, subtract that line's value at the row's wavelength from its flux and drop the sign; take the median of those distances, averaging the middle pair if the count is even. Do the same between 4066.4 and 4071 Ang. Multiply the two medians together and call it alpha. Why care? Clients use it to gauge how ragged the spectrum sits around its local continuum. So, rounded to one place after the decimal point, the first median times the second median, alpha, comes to 1.2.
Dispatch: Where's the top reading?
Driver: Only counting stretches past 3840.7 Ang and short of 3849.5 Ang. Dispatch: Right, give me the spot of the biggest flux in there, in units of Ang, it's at 3848.19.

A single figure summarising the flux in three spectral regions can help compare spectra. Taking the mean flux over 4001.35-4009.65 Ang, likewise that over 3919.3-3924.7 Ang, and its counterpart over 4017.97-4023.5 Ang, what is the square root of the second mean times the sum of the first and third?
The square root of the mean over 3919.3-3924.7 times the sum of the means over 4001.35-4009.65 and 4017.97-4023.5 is 38.8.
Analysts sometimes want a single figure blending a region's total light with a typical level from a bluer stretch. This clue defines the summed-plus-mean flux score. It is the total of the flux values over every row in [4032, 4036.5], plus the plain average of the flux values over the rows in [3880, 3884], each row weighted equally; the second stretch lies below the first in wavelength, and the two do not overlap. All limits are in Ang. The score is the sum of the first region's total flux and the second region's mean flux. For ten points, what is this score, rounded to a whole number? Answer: 160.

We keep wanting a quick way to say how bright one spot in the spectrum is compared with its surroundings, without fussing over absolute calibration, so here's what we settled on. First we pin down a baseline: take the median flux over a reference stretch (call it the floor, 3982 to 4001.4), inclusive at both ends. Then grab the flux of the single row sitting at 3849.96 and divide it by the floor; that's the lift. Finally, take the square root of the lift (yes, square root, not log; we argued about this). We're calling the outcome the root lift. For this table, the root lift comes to 1.07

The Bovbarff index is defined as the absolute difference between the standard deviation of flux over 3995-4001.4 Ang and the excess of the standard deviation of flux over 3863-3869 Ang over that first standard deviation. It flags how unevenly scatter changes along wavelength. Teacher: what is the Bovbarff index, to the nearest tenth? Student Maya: 0.7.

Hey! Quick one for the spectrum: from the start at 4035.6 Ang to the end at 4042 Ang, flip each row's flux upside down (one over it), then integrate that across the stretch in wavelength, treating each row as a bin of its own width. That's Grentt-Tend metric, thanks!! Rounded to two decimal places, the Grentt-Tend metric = 0.25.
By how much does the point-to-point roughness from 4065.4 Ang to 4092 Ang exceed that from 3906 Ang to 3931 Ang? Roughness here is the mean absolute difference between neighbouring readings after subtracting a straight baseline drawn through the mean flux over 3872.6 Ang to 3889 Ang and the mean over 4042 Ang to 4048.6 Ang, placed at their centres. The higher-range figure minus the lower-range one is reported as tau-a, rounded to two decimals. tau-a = 0.10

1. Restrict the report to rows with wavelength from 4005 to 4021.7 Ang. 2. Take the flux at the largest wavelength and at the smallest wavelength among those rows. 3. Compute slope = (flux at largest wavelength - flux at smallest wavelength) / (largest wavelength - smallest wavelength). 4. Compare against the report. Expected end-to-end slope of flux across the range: 0.03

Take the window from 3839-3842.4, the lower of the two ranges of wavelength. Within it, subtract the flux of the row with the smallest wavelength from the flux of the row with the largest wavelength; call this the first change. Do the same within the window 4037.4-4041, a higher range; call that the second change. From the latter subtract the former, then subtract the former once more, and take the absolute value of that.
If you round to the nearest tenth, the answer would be 1.4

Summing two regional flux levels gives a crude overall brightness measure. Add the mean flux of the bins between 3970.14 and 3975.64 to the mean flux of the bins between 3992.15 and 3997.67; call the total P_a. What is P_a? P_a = 52.9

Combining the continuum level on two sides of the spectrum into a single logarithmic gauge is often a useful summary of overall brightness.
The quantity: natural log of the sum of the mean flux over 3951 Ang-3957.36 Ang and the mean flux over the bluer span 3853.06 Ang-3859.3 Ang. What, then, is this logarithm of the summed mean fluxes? 4.10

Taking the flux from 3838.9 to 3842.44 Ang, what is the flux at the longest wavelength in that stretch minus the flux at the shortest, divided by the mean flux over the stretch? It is -0.01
